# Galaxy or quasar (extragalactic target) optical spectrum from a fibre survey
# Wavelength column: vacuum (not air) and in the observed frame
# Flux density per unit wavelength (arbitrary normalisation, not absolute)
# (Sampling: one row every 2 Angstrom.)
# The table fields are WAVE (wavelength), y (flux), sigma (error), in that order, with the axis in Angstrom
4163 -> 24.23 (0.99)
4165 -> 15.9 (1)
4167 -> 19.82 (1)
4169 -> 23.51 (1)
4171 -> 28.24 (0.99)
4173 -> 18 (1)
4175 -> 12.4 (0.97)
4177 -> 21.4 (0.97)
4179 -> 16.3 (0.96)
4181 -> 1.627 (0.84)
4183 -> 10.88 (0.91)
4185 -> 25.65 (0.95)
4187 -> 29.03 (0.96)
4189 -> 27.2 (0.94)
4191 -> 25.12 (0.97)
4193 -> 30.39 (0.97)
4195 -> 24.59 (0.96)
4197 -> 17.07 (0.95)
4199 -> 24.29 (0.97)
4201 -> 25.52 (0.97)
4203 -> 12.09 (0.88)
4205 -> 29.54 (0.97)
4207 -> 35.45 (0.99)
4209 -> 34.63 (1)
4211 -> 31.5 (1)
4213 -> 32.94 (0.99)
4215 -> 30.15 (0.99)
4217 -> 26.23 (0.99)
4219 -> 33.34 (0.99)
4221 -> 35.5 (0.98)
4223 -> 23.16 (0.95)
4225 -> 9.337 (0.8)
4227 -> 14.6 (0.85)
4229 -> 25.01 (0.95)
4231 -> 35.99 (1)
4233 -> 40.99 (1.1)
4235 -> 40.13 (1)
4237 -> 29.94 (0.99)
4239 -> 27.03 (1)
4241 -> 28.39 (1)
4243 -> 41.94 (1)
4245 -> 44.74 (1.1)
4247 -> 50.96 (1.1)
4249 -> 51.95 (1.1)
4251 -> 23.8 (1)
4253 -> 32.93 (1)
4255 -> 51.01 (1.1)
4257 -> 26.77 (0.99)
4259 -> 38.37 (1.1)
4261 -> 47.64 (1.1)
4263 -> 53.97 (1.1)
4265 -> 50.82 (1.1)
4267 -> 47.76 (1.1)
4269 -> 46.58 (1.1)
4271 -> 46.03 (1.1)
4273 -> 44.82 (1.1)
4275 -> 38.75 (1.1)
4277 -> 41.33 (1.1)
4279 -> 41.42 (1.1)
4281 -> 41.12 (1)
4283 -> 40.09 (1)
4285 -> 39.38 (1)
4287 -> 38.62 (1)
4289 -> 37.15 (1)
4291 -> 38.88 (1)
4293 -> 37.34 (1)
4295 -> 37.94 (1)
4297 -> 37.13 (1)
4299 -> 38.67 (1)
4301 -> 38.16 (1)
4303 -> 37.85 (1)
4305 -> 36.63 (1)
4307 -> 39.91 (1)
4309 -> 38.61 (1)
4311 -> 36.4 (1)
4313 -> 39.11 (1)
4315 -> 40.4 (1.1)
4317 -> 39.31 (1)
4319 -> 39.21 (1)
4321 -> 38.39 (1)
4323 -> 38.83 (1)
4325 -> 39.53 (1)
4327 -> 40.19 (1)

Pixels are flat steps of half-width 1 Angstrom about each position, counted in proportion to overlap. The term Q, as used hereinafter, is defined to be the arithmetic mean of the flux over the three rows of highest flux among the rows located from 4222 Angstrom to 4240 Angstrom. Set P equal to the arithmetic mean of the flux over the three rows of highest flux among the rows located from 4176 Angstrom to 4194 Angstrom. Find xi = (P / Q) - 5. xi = -4.26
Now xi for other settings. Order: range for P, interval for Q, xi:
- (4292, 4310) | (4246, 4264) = -4.25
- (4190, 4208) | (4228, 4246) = -4.25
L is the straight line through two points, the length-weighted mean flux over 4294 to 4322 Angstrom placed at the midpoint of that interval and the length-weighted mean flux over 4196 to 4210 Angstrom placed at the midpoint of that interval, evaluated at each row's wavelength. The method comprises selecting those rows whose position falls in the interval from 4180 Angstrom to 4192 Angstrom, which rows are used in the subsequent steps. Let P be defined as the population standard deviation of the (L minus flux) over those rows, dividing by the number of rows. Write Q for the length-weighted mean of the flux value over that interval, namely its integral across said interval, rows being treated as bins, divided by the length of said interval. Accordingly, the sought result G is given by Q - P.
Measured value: 10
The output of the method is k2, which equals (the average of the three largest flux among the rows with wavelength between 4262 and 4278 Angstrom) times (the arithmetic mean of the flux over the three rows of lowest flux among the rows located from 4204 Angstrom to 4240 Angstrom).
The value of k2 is 798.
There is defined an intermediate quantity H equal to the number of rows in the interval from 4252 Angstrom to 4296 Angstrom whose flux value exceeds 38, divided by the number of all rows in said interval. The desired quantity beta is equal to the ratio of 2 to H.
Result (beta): 3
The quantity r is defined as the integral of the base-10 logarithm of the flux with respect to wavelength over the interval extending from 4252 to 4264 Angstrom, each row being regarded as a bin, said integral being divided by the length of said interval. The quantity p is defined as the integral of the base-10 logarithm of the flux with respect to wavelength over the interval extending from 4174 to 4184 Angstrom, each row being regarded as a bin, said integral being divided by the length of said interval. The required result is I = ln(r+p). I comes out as 0.95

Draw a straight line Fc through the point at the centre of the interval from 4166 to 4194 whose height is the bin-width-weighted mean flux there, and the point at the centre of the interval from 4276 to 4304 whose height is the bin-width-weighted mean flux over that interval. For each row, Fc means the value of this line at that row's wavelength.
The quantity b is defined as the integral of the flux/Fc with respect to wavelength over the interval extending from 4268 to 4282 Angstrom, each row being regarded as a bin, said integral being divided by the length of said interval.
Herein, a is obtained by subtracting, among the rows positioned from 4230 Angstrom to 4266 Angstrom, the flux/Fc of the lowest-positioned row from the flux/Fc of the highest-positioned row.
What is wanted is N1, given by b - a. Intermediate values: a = 0.23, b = 1.18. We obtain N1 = 1.0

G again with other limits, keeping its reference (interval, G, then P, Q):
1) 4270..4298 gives 36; 3.5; 40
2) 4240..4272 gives 34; 9.1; 43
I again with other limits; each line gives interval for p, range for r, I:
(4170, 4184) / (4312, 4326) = 0.99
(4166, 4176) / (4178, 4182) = 0.70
